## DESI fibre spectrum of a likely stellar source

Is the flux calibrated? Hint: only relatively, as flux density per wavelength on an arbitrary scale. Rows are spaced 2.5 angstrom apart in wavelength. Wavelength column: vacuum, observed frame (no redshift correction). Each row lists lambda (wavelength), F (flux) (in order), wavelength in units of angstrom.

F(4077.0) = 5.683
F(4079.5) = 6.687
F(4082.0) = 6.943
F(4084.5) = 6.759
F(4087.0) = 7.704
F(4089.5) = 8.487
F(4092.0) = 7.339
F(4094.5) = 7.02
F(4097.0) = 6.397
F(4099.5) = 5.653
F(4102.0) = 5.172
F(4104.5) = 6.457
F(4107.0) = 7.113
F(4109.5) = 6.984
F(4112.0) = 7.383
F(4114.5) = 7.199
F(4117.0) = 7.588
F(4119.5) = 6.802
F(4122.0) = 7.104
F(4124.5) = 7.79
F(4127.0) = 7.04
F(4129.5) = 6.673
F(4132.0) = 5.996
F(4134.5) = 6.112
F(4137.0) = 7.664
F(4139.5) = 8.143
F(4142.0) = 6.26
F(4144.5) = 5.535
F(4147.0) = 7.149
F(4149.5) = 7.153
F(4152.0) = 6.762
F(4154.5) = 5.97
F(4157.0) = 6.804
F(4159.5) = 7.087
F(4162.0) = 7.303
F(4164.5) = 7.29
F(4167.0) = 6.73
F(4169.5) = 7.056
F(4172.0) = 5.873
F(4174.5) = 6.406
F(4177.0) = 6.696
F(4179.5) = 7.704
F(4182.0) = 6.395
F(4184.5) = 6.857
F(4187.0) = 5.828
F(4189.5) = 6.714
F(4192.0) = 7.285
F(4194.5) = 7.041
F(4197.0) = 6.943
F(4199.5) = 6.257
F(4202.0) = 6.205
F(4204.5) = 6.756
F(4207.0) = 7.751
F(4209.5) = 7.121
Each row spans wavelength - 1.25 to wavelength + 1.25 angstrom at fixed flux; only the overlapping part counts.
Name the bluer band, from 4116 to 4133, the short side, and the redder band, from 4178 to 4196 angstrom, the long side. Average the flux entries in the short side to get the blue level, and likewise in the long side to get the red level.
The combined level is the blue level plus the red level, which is 13.8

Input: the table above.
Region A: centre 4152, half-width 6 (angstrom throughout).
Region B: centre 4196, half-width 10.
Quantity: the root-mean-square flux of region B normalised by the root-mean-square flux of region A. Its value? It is 0.98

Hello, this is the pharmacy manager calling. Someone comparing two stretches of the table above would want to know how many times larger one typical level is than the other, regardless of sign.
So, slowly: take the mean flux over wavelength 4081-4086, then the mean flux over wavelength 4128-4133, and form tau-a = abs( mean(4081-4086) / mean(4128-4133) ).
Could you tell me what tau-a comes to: 1.08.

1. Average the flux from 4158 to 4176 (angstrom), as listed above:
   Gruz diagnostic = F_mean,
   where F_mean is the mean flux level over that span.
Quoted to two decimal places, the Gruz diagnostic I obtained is 6.82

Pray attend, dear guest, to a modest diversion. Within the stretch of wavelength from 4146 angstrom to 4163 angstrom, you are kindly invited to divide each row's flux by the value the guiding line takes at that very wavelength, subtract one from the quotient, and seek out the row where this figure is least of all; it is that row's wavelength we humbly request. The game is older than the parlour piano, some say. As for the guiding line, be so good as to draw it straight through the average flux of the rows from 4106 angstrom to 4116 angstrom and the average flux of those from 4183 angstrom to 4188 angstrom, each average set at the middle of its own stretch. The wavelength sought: 4154.5 angstrom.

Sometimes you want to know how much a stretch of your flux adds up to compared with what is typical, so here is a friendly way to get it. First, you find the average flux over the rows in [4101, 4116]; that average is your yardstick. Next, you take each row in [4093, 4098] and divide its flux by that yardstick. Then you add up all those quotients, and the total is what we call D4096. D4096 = 2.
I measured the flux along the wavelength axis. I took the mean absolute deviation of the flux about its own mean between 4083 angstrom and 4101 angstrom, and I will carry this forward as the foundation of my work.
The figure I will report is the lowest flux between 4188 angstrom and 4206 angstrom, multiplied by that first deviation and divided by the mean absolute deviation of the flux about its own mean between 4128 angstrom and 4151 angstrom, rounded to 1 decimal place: 6.0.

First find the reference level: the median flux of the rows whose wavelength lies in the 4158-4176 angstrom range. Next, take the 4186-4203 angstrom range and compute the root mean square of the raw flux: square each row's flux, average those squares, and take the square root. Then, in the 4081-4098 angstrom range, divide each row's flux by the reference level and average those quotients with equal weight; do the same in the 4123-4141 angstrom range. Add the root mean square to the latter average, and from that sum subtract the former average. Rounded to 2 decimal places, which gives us 6.60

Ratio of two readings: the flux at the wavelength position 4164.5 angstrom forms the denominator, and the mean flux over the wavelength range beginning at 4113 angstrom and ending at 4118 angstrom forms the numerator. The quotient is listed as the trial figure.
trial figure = 1.01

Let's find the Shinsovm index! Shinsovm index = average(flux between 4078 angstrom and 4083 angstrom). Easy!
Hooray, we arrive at 6.8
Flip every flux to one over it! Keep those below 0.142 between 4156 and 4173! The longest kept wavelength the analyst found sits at 4169.5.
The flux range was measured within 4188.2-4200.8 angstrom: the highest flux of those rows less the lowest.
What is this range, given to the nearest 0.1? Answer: 1.0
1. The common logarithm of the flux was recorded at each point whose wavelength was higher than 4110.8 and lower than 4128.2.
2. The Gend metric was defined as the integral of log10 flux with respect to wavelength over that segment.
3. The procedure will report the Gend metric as 15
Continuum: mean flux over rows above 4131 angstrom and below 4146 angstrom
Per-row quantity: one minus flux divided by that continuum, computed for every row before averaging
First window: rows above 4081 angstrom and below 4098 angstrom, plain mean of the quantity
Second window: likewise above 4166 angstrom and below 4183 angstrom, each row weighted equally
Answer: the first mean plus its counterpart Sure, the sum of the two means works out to -0.10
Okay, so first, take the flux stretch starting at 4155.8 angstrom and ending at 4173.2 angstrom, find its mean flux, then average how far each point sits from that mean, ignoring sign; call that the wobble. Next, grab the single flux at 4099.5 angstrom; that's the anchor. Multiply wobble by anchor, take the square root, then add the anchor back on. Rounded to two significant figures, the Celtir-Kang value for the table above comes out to 7.1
